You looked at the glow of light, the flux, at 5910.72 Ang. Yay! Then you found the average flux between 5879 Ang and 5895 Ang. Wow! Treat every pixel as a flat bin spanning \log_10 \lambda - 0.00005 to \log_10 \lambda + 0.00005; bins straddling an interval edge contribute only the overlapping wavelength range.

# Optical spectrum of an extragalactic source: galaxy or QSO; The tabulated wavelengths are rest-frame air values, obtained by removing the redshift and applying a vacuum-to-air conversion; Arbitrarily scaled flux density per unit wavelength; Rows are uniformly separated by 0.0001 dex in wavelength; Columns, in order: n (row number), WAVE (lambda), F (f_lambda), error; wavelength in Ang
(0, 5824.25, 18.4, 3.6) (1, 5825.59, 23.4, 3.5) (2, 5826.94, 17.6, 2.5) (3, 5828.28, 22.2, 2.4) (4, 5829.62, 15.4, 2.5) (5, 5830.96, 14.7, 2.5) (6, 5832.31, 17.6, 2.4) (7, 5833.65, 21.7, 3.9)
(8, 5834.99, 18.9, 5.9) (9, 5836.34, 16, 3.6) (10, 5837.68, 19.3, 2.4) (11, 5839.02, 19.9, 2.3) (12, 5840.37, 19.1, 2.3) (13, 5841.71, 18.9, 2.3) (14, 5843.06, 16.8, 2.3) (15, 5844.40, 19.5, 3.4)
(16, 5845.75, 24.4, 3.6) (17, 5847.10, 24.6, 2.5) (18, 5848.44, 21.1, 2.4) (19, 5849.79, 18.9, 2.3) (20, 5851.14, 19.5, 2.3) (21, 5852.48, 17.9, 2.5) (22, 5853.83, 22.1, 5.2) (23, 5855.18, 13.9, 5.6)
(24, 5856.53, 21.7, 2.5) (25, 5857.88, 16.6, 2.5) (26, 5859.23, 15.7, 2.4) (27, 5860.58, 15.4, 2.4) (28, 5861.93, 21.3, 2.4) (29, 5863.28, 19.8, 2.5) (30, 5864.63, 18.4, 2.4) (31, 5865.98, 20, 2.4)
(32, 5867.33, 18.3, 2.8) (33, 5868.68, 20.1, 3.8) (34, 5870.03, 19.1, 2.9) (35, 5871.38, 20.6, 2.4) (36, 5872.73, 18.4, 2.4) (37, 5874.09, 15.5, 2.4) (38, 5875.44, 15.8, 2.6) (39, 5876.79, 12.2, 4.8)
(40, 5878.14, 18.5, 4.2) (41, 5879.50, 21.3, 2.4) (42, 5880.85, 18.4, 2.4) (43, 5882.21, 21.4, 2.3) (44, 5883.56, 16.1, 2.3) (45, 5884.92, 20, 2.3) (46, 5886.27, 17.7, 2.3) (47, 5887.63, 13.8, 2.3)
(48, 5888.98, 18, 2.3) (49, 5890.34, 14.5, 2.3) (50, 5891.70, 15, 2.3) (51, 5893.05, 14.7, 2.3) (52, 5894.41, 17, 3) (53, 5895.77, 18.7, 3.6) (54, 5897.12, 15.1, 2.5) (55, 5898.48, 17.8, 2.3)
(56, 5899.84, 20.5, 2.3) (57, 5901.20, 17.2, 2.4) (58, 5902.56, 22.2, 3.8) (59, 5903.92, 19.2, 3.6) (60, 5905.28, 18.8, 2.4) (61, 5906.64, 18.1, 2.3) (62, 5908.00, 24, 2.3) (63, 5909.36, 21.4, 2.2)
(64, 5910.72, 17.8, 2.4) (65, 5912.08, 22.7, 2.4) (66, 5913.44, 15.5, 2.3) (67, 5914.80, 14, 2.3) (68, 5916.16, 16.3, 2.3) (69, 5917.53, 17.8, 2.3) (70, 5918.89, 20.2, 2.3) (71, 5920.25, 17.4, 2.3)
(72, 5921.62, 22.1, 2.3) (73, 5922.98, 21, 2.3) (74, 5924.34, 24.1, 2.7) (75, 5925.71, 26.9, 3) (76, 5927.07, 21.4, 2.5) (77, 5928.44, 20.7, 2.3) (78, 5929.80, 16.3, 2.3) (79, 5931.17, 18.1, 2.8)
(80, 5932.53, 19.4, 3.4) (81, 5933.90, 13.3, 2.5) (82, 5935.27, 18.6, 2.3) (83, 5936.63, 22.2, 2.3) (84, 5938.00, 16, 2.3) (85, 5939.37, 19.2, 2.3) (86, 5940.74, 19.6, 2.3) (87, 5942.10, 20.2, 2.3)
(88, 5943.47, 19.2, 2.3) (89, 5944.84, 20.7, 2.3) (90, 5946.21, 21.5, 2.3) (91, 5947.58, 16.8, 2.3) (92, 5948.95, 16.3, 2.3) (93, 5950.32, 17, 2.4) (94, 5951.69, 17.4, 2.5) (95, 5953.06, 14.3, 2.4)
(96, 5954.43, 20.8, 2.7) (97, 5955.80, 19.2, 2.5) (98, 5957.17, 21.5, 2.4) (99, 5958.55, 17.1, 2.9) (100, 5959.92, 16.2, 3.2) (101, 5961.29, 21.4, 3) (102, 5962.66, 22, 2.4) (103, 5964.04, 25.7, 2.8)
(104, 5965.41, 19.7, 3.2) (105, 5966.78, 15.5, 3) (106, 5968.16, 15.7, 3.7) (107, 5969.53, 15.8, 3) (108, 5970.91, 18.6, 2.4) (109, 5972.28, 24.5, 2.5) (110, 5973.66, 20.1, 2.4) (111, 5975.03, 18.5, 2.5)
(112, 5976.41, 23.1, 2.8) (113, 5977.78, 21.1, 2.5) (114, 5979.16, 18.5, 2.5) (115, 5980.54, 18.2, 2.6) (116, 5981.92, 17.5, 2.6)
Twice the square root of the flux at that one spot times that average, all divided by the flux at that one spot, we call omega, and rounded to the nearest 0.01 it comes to 1.97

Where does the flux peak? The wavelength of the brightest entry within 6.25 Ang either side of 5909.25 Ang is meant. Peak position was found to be 5908.00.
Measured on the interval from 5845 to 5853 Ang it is 5847.10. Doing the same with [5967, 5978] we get 5972.28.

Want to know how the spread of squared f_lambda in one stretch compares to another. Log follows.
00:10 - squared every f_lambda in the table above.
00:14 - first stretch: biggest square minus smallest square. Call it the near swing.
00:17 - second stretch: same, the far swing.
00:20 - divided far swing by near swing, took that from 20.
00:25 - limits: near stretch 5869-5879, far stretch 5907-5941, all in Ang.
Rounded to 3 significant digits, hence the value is 18.0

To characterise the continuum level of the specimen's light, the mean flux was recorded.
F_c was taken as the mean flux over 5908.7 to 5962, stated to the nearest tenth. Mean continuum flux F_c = 19.0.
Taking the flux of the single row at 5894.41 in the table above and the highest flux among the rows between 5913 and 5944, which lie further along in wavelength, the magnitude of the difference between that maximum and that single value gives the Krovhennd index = 9.9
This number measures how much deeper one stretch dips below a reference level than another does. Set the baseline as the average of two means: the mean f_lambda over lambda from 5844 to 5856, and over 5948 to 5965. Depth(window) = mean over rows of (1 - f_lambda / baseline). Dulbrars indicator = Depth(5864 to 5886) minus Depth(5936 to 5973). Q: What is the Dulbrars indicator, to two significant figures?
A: 0.034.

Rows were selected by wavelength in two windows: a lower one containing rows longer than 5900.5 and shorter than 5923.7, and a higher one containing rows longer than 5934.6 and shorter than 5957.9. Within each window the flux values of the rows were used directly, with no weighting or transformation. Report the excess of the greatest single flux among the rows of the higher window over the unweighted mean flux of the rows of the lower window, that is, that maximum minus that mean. 3.0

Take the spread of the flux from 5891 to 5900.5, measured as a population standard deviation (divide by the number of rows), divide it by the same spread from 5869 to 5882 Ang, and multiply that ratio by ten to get 7.6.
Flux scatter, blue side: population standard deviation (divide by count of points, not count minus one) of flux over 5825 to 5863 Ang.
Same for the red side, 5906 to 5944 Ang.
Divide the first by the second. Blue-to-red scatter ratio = 0.93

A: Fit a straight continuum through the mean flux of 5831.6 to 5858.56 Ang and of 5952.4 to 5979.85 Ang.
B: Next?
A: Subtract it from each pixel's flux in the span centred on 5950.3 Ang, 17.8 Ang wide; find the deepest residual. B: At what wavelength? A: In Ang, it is 5953.06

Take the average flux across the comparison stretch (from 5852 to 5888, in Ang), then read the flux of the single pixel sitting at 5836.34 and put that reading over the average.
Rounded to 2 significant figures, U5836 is 0.88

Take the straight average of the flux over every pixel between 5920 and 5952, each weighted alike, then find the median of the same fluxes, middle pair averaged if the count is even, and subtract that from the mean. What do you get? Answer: 0.1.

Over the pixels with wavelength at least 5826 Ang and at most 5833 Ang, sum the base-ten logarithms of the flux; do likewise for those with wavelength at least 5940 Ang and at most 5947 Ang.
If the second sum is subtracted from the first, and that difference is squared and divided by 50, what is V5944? 0.0023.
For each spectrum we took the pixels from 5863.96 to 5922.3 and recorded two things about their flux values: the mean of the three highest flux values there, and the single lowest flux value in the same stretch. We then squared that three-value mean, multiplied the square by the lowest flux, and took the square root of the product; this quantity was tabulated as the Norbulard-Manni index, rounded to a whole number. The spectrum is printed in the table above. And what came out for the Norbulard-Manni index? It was 80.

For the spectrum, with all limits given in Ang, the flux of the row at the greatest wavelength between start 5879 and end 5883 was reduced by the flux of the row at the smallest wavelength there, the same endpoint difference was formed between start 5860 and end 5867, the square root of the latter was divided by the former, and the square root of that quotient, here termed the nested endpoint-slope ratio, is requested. 5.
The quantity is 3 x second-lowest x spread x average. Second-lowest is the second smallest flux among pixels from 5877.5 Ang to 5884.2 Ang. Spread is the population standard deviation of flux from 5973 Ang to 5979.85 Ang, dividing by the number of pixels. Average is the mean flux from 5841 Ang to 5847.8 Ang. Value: 1992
